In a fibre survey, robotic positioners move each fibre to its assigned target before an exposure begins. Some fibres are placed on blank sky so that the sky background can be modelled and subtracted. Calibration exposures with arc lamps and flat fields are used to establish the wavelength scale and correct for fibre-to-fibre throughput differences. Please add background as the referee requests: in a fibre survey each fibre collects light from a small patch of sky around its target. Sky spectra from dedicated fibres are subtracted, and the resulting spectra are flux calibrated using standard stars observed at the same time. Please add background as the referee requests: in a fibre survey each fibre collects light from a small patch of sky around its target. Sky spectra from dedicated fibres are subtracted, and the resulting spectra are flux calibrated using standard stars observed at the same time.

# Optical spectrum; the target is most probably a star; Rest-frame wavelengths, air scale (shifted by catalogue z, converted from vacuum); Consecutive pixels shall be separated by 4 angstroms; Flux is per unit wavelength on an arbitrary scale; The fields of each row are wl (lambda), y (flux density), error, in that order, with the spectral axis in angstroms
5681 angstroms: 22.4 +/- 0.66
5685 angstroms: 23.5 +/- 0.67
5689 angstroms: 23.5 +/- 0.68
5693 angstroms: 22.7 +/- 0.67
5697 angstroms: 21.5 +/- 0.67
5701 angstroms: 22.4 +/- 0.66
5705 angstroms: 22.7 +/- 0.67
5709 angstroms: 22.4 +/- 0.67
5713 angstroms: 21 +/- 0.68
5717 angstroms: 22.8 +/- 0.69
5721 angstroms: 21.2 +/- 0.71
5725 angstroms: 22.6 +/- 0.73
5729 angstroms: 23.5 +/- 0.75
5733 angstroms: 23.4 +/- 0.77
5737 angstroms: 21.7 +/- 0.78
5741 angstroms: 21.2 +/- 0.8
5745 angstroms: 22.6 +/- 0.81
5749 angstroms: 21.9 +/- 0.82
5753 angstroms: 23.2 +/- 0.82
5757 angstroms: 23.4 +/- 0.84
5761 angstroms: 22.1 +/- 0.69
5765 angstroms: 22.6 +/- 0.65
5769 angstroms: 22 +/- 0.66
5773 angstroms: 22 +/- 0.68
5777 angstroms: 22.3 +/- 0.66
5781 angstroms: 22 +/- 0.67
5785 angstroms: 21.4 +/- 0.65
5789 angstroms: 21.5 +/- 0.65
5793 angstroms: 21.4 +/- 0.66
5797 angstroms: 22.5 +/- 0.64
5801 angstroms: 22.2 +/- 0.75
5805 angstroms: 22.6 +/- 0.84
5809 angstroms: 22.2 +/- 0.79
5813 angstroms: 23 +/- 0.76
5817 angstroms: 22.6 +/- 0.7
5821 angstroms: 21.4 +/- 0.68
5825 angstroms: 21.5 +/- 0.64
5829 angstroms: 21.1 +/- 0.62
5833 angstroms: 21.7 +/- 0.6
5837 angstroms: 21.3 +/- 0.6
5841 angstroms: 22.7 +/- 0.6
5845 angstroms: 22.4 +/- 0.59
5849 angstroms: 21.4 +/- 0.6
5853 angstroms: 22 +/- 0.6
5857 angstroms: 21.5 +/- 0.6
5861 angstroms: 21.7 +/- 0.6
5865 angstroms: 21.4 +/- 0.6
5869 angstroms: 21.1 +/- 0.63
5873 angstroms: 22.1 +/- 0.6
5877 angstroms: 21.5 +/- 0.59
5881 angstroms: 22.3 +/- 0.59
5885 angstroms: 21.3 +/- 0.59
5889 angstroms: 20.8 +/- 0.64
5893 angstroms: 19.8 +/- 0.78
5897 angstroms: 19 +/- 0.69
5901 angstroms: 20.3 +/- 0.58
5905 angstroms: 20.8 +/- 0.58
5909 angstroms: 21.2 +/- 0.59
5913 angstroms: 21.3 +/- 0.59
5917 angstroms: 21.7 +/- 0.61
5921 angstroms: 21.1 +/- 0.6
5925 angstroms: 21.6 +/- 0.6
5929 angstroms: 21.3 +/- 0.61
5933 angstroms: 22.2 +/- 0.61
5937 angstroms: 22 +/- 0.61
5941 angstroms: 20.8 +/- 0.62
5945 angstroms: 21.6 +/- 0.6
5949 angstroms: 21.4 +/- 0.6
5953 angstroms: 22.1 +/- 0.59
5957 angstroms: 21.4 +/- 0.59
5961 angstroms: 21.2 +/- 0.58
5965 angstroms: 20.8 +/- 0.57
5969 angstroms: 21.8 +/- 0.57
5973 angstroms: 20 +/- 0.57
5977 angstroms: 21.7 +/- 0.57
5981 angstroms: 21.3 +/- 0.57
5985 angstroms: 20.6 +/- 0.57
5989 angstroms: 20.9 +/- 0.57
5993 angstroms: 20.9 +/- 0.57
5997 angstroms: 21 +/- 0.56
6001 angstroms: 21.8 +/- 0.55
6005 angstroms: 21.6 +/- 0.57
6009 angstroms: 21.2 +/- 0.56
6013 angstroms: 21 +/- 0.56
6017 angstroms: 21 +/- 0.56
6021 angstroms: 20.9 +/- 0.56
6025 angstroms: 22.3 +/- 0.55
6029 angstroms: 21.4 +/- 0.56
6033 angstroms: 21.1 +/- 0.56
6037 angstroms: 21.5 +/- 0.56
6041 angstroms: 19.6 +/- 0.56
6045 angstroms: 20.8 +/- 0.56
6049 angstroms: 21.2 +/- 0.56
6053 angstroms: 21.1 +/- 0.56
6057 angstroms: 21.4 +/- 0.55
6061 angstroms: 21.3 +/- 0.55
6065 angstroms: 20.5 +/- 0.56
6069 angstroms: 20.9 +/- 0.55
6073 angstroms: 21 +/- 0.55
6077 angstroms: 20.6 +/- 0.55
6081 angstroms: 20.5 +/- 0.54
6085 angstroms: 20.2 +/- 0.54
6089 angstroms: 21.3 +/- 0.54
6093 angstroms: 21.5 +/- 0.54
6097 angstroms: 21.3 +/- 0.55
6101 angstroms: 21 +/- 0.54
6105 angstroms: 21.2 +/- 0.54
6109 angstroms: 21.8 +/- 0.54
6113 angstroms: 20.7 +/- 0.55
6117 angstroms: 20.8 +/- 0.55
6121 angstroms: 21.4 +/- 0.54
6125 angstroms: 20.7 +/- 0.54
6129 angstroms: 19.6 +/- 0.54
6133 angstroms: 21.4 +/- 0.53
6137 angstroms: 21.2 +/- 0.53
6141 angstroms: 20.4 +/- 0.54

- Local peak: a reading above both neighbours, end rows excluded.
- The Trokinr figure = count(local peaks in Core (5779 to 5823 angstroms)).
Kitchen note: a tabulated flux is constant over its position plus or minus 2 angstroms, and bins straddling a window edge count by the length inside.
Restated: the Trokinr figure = 4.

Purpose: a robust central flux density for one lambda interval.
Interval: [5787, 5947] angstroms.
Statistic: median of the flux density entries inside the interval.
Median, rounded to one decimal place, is 21.5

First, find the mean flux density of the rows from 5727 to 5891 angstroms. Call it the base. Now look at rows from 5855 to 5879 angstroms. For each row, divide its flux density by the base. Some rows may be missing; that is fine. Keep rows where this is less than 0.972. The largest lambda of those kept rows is 5869 angstroms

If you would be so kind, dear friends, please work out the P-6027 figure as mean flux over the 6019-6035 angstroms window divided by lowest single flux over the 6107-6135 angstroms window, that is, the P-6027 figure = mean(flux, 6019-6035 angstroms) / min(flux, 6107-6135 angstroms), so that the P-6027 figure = 1.09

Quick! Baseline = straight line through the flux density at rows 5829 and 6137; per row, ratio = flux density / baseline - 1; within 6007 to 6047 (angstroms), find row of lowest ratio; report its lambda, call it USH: 6041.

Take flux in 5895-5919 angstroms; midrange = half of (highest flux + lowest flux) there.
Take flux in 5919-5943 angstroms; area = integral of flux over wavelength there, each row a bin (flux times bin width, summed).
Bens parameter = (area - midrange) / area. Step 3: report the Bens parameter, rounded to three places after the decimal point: 0.961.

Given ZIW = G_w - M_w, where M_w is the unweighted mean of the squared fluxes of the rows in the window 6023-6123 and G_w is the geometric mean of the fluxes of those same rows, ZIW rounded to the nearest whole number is -423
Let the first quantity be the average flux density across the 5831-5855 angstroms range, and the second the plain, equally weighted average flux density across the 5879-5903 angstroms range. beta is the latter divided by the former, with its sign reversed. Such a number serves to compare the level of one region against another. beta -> -0.939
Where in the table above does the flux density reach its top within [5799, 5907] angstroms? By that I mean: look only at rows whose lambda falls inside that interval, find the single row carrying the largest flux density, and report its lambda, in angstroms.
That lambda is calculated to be 5813 angstroms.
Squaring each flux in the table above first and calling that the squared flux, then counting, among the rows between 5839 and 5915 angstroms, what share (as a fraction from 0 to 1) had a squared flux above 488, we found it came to 0.21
